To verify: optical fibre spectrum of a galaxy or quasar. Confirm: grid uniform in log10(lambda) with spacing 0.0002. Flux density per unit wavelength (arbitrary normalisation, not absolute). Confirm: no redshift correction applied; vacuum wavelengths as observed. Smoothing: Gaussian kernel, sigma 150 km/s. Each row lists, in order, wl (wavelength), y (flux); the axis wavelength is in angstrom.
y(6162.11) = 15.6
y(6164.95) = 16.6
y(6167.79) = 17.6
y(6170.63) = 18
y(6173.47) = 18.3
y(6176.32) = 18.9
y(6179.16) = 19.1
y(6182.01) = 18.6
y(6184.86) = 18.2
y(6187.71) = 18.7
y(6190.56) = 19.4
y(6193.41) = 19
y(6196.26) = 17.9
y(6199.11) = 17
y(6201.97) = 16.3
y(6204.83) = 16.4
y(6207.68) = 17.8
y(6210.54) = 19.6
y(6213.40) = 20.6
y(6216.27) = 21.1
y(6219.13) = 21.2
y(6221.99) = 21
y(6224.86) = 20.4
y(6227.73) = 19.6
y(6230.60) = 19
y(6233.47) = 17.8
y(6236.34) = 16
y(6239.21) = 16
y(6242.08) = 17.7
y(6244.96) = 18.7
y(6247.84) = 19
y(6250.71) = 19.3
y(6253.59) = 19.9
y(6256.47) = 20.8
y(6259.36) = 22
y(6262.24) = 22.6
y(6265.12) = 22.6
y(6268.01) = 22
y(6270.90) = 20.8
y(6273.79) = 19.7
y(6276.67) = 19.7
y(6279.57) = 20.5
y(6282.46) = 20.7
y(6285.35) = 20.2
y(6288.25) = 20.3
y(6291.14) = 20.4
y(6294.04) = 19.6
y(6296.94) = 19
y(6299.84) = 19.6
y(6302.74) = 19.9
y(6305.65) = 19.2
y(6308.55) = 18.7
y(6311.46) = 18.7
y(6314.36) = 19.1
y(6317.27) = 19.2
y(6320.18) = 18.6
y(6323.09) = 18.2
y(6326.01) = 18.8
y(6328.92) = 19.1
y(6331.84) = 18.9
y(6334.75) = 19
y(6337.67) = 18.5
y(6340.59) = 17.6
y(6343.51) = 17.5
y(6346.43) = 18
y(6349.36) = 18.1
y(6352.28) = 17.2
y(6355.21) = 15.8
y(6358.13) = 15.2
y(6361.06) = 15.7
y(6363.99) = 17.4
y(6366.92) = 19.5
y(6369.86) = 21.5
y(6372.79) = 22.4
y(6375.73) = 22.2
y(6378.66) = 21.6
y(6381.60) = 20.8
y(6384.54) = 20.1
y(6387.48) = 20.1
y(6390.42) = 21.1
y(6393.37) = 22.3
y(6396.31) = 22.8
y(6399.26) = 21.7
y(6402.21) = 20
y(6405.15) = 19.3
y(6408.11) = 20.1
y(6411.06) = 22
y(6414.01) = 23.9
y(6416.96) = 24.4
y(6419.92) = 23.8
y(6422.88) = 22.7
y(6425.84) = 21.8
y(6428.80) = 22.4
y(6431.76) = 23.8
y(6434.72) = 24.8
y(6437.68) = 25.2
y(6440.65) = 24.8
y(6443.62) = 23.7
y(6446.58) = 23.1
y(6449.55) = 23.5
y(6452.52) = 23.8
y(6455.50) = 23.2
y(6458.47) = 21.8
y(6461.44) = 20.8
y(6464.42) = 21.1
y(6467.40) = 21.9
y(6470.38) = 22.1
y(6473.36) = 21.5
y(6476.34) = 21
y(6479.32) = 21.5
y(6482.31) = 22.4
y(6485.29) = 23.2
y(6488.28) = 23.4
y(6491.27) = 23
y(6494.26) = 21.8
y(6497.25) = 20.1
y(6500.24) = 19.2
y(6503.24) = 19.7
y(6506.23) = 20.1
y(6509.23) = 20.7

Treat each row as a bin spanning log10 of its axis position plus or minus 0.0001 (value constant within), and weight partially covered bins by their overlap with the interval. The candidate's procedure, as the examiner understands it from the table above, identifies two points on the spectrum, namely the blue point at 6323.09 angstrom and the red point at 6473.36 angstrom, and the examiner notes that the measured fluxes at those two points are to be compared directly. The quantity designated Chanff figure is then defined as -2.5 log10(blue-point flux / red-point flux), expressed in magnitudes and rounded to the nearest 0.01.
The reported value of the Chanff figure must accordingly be 0.18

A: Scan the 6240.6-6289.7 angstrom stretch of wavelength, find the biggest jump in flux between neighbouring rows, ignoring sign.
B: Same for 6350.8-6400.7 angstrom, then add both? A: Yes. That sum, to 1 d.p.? 3.3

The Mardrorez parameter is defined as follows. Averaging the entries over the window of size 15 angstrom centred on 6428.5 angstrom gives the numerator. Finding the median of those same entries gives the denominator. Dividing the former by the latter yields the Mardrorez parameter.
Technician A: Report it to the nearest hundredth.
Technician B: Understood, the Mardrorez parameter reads 1.02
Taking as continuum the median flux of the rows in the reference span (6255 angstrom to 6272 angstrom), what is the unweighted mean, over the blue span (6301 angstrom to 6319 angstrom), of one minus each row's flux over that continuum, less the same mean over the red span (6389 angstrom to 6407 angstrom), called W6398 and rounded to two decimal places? 0.09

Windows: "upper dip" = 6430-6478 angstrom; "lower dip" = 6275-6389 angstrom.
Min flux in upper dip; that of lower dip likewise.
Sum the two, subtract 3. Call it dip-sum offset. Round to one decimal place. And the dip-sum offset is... 33.0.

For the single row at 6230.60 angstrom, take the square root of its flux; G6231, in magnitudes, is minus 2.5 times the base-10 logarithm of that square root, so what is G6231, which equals -1.60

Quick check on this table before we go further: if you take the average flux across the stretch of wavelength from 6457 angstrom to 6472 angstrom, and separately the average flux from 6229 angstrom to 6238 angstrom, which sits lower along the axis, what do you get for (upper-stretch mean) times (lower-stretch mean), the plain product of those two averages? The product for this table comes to 379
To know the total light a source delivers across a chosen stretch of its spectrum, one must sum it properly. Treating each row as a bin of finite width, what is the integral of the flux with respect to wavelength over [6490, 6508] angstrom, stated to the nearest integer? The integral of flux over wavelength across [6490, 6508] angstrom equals 371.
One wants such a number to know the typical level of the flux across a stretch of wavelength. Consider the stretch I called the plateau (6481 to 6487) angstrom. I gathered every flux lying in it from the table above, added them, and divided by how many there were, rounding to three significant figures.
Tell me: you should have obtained 22.8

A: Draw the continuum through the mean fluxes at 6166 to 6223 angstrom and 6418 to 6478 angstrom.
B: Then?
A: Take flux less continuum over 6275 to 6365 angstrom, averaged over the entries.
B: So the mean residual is -2.1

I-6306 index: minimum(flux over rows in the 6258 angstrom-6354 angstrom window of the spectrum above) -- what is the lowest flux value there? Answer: 17.2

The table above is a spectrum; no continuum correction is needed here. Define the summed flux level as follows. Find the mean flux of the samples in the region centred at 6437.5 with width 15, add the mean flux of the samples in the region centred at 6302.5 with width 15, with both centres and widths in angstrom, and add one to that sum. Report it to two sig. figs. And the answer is 45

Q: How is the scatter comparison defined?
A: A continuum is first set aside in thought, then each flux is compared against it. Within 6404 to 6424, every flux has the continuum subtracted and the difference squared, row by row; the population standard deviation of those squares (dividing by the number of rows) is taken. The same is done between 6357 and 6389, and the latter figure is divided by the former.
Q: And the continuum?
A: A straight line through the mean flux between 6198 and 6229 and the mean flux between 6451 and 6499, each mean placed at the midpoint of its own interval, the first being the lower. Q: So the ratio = 3.7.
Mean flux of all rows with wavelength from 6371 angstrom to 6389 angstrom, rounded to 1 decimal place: 21.2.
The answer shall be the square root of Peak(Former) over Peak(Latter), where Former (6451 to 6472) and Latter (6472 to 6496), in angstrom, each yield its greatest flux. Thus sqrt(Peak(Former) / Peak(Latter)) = 1.01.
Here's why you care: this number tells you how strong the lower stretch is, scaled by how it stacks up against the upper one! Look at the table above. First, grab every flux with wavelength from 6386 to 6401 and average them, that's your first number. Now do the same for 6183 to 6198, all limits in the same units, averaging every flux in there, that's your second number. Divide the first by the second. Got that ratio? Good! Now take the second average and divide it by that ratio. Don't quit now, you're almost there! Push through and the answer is 16.1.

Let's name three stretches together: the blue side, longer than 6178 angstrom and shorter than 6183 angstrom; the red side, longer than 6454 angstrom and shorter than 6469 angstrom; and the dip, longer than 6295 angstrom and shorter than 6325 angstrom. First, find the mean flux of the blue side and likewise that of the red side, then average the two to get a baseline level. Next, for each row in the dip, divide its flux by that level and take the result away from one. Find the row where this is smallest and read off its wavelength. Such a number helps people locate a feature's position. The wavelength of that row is 6302.74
